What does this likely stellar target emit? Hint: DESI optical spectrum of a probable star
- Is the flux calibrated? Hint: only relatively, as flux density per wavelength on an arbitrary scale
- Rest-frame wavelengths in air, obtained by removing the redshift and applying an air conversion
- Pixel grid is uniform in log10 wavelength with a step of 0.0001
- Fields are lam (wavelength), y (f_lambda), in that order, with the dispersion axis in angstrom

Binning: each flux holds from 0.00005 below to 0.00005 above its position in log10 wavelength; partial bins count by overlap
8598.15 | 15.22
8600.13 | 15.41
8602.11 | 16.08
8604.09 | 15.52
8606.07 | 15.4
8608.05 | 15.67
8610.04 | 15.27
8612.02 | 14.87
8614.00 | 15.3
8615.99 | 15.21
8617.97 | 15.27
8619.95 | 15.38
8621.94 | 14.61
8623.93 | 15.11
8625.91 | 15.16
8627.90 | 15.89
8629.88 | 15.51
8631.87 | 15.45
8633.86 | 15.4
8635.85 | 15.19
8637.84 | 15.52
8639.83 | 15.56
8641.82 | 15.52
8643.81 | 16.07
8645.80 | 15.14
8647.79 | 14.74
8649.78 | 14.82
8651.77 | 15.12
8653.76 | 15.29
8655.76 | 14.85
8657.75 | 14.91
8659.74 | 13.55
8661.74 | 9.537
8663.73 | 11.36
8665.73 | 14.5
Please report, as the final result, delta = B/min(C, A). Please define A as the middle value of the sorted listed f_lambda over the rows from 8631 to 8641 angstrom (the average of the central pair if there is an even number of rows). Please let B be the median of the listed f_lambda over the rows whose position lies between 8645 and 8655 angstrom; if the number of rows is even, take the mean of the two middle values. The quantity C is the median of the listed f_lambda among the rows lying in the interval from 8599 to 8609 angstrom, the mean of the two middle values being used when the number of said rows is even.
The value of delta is 0.98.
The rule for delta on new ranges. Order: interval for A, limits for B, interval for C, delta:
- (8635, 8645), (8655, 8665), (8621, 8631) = 0.89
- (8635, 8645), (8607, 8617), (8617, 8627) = 1.01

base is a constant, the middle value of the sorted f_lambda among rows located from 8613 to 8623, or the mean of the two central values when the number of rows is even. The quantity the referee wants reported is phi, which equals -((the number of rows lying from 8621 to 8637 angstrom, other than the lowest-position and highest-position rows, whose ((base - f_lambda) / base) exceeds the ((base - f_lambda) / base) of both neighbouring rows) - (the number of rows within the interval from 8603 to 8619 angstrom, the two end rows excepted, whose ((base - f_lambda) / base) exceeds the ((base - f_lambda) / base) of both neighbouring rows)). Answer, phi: 3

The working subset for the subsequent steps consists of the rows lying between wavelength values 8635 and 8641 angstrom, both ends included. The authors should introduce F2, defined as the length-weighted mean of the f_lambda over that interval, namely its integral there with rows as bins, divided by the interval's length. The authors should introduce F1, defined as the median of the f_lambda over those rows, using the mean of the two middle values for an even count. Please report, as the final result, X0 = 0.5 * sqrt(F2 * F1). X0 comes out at 7.74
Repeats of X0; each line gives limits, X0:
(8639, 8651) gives 7.66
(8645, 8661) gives 7.40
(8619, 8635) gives 7.67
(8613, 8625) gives 7.60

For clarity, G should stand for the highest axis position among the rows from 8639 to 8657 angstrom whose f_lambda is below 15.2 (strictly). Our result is 8655.76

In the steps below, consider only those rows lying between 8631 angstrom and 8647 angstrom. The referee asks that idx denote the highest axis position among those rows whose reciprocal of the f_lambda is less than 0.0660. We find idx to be 8643.81 angstrom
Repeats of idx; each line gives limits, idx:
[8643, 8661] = 8653.76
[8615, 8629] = 8627.90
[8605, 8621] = 8619.95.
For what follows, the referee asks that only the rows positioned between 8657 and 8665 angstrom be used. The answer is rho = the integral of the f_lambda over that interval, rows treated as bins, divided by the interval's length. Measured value 12.3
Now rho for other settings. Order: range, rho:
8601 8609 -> 15.7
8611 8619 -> 15.2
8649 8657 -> 15.0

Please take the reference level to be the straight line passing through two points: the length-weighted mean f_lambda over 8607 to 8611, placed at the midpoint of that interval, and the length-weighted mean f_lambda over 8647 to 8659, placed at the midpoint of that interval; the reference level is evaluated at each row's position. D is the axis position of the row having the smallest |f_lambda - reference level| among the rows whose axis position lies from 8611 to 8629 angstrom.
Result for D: 8619.95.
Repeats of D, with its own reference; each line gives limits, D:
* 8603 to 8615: 8604.09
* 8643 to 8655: 8645.80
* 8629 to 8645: 8635.85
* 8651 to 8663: 8657.75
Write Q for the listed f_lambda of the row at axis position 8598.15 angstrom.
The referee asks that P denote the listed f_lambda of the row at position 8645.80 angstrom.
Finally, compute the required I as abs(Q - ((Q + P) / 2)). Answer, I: 0.0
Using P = 15.14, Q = 15.22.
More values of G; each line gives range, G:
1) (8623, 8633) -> 8625.91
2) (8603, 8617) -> 8612.02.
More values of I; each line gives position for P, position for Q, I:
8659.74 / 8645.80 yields 0.8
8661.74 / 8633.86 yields 2.9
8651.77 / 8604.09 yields 0.2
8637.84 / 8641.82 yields 0.0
